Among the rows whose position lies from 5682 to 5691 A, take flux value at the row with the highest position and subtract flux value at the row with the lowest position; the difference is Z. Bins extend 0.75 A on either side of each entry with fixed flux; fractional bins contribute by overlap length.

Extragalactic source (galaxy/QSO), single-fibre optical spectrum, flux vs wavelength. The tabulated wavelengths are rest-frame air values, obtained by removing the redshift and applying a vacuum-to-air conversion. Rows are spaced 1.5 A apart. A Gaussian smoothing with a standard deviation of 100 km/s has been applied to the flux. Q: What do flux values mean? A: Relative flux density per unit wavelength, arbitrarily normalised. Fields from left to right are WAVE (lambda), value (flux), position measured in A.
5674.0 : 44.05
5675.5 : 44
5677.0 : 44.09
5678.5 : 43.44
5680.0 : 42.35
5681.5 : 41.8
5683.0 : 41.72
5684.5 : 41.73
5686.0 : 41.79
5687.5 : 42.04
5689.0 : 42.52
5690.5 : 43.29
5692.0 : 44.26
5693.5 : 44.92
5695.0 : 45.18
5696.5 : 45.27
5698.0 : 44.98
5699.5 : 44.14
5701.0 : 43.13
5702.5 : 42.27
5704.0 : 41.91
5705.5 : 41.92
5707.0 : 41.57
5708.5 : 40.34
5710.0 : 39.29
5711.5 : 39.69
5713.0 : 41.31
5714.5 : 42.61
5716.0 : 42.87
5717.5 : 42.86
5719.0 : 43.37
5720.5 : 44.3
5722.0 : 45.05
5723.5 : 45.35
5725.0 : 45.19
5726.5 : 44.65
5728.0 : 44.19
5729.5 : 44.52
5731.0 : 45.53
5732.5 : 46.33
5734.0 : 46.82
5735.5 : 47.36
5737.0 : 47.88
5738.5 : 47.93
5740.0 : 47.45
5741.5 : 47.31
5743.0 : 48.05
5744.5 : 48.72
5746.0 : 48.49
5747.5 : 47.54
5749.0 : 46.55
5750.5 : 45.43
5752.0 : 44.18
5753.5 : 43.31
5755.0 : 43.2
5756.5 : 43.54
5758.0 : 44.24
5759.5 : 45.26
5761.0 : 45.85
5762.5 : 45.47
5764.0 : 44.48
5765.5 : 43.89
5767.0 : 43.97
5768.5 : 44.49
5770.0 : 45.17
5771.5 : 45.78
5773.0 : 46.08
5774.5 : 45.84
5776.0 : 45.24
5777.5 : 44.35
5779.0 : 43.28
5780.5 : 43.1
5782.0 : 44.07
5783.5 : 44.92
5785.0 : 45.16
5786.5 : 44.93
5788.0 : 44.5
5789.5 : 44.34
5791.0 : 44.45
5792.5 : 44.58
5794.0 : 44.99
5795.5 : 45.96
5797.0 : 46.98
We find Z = 1.6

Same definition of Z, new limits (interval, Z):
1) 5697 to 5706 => -3.1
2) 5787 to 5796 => 1.5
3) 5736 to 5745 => 0.8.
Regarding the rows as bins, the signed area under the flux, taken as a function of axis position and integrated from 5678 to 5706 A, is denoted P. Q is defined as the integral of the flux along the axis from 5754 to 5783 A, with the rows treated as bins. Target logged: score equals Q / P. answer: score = 1.07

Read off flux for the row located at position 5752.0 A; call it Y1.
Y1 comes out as 44.18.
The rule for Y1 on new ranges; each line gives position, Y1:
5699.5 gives 44.14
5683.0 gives 41.72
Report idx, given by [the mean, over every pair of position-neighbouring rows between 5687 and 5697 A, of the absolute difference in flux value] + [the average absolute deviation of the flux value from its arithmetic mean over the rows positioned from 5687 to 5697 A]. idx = 1.7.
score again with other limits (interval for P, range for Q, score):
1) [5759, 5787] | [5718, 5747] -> 1.07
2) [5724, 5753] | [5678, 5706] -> 0.89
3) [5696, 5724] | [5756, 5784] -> 1.05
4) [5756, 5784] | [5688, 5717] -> 0.99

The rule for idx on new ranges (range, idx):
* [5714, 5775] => 1.9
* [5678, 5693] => 1.2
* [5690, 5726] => 2.1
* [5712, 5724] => 1.7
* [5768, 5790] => 1.2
